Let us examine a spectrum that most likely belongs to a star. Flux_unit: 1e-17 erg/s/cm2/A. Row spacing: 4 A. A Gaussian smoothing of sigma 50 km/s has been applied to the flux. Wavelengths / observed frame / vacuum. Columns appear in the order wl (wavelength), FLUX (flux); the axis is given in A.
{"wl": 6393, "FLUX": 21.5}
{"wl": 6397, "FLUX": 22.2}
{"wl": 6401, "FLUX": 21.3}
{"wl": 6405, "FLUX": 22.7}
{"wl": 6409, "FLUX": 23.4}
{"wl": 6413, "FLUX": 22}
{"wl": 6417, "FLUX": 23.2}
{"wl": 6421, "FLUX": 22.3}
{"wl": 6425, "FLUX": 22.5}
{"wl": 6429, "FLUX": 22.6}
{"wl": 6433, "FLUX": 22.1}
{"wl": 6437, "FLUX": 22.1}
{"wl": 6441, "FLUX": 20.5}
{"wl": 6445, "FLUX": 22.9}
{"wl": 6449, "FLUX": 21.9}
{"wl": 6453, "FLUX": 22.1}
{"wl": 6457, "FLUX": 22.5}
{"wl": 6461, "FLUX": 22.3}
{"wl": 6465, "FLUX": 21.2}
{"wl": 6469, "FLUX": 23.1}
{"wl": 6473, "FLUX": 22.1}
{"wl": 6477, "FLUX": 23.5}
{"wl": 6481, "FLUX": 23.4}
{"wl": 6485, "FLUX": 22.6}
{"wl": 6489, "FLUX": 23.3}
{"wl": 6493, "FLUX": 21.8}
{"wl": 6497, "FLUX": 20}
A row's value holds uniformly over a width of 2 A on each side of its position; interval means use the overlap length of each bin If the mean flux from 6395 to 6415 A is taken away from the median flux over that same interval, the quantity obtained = -0.12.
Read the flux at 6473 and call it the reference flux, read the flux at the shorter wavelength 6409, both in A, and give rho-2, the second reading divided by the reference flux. 1.06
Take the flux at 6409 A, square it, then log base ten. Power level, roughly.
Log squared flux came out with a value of 2.74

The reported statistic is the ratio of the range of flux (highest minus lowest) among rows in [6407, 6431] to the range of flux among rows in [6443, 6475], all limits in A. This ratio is 0.74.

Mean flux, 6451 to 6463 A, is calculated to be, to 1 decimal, 22.3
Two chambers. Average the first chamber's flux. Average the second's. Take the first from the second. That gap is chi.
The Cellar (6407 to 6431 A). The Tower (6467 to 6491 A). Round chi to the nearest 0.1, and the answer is 0.3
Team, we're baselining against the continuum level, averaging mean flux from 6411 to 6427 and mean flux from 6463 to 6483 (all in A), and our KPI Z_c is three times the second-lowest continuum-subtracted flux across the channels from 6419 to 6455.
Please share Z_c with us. -2.04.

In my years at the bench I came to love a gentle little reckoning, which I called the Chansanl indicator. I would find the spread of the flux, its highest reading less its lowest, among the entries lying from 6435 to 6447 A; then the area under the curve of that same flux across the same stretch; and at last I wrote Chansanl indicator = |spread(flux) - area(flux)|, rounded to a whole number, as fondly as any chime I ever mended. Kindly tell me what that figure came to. 260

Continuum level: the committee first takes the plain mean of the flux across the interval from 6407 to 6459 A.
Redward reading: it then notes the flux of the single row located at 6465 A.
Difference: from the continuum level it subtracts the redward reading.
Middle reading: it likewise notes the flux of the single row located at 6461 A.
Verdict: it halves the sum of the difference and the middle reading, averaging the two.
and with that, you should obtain 11.7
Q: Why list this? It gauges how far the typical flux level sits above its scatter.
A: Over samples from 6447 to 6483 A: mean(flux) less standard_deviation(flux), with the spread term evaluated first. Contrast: 21.7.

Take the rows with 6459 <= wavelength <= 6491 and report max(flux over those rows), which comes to 23.5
